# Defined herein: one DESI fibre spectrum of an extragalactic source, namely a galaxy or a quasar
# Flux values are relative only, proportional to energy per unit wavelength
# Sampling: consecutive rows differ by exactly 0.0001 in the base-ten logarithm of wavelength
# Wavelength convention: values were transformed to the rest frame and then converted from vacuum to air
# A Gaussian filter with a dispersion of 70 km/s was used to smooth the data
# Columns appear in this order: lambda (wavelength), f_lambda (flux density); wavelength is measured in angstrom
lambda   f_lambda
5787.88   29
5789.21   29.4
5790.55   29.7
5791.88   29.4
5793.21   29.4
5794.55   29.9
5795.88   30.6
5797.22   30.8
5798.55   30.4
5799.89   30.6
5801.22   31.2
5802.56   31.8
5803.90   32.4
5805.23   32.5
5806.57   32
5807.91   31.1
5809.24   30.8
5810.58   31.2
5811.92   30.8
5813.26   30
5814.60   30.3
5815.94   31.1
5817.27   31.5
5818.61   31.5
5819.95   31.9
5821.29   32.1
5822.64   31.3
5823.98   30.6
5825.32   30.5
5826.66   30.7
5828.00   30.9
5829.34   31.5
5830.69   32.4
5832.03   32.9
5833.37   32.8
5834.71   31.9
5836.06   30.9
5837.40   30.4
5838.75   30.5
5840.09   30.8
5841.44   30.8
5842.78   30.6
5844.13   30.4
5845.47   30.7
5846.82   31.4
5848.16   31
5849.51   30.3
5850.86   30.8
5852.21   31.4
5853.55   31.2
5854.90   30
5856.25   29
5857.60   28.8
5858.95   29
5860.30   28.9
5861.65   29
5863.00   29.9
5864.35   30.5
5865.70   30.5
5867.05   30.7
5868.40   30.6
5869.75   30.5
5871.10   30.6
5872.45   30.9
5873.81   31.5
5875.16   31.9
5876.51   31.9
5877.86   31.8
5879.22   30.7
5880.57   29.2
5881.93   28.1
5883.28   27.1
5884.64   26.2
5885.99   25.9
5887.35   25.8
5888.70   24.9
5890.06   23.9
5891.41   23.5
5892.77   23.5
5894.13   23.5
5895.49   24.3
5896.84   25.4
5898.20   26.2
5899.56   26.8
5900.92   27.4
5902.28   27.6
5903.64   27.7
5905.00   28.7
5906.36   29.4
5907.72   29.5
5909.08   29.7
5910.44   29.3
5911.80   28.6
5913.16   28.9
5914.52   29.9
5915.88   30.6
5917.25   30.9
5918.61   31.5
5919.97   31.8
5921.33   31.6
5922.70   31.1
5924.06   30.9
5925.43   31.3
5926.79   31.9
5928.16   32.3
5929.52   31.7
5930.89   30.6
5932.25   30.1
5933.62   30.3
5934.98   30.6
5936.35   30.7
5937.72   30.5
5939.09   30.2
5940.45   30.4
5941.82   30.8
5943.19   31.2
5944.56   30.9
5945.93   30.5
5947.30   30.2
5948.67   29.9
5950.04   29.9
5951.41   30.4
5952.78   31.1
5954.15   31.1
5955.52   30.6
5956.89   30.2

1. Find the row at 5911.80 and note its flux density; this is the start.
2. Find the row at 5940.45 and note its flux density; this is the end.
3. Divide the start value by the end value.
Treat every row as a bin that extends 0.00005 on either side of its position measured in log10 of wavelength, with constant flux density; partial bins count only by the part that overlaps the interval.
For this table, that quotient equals 0.94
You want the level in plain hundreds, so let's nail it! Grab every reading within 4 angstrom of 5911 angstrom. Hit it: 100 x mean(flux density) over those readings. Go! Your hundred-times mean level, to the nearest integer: 2932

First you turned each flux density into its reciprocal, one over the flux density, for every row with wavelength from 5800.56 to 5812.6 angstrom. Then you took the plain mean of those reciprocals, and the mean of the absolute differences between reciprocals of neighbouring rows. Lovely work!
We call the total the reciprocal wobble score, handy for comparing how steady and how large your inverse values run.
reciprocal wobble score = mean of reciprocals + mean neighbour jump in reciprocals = 0.0322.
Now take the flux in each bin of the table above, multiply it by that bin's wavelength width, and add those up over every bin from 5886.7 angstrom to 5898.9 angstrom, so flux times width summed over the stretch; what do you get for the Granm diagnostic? 300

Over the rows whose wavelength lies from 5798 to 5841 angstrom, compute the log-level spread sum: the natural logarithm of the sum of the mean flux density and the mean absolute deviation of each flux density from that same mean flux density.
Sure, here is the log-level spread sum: 3.46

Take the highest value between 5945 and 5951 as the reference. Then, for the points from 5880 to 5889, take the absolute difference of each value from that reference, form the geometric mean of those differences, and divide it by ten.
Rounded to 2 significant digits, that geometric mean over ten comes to 0.34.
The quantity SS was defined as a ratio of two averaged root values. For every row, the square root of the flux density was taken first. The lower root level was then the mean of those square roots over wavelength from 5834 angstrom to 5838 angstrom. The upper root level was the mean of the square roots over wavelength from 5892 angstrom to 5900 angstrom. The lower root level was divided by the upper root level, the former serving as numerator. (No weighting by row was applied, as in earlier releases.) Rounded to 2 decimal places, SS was 1.12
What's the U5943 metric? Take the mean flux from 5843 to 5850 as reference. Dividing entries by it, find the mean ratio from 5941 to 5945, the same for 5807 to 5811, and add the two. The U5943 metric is 2.02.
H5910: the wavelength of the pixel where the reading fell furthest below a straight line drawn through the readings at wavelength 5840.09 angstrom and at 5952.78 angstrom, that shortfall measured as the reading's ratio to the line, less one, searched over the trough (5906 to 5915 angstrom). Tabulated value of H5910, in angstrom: 5911.80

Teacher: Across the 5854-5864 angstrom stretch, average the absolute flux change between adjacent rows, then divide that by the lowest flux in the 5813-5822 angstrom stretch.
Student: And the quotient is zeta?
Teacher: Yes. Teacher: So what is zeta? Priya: 0.0139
